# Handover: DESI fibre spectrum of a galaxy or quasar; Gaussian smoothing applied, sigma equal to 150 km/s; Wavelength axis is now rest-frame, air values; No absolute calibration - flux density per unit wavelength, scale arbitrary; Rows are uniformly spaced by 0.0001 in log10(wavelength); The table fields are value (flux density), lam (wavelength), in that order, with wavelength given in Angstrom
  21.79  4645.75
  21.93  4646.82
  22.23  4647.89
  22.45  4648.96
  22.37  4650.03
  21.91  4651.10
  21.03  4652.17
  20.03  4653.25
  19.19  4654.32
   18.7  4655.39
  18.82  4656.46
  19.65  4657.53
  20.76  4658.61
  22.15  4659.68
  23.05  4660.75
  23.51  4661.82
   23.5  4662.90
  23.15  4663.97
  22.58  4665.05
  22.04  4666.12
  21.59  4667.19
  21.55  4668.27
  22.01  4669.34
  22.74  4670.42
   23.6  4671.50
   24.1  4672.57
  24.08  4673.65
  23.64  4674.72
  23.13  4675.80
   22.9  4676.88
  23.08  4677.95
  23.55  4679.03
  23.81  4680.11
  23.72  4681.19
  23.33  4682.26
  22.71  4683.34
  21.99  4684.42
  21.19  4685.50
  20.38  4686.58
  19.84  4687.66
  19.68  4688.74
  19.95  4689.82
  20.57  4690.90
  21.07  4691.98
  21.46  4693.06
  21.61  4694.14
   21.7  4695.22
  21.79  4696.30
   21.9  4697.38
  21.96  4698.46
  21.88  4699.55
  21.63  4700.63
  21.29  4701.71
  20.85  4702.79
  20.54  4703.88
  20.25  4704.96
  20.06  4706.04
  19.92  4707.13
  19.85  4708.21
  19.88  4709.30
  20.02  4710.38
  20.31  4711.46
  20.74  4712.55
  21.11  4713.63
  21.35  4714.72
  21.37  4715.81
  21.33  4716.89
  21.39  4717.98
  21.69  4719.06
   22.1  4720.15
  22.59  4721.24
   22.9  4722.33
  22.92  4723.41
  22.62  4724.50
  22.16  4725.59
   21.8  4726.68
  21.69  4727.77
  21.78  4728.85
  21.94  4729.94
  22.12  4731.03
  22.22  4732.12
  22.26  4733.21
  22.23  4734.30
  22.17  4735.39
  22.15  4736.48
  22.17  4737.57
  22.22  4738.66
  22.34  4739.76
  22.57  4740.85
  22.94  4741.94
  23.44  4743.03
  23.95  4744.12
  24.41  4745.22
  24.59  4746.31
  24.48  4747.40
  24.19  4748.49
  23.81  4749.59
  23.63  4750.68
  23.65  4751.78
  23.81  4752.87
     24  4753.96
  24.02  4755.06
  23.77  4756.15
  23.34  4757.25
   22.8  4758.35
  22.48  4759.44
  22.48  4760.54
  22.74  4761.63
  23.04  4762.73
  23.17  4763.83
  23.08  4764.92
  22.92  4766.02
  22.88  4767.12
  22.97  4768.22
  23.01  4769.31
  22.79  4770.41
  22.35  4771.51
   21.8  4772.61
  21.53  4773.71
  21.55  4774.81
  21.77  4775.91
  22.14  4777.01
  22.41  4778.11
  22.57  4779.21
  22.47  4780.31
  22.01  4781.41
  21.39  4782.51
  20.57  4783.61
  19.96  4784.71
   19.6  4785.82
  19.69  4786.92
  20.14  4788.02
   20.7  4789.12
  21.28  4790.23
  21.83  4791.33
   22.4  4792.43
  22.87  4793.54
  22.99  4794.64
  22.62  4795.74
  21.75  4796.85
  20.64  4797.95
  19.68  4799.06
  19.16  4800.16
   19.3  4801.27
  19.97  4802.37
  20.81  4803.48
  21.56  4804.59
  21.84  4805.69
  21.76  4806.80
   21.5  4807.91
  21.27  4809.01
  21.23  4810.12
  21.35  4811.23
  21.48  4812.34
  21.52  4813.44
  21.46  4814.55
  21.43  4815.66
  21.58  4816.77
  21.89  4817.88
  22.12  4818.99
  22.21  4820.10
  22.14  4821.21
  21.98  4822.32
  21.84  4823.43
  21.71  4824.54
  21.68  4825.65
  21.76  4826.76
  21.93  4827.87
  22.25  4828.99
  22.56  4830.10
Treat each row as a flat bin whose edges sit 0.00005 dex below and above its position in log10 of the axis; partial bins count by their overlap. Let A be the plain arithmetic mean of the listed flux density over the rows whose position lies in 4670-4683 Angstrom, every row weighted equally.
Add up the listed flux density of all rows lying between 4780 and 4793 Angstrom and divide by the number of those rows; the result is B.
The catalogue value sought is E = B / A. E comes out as 0.89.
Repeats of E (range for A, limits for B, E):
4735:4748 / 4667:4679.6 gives 0.99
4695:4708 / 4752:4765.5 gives 1.10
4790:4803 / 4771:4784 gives 1.03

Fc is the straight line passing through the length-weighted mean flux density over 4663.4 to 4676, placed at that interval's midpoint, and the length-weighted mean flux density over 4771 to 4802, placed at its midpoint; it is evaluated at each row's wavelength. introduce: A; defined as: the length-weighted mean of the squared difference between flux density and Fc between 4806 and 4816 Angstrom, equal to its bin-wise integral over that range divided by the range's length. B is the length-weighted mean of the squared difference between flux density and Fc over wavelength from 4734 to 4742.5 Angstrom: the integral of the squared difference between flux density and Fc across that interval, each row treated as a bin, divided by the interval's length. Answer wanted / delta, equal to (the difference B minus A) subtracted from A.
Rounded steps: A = 0.2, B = 0.25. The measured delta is 0.2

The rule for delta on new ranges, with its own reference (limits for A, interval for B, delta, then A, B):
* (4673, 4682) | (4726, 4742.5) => 1.2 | 0.7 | 0.16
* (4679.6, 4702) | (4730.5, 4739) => 4.3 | 2.2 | 0.04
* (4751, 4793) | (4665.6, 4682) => 2.4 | 1.6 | 0.84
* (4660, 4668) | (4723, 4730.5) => 0.8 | 0.5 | 0.16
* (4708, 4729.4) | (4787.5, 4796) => 1.5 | 1.4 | 1.38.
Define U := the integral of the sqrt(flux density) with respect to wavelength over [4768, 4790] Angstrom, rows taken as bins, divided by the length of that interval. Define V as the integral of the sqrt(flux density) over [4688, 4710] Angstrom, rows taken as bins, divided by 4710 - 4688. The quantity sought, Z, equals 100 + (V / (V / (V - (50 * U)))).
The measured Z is -127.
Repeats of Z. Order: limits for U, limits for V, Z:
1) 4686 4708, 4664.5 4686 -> -124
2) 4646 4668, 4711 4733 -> -127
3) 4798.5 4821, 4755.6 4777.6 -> -125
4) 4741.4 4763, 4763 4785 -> -138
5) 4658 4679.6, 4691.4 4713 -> -134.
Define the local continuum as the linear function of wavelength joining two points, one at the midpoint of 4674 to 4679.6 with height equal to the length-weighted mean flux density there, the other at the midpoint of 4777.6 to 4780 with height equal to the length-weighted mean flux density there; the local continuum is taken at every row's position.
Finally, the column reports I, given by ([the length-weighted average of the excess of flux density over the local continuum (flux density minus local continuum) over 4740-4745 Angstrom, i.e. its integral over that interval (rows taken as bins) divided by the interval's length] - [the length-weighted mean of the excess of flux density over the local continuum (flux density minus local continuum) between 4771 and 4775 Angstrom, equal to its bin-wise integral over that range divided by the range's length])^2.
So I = 1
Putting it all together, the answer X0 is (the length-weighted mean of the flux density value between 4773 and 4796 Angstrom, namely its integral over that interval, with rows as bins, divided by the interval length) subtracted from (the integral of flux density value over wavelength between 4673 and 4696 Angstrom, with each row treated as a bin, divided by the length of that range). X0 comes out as 0.5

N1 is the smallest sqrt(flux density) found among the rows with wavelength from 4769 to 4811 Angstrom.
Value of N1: 4.38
